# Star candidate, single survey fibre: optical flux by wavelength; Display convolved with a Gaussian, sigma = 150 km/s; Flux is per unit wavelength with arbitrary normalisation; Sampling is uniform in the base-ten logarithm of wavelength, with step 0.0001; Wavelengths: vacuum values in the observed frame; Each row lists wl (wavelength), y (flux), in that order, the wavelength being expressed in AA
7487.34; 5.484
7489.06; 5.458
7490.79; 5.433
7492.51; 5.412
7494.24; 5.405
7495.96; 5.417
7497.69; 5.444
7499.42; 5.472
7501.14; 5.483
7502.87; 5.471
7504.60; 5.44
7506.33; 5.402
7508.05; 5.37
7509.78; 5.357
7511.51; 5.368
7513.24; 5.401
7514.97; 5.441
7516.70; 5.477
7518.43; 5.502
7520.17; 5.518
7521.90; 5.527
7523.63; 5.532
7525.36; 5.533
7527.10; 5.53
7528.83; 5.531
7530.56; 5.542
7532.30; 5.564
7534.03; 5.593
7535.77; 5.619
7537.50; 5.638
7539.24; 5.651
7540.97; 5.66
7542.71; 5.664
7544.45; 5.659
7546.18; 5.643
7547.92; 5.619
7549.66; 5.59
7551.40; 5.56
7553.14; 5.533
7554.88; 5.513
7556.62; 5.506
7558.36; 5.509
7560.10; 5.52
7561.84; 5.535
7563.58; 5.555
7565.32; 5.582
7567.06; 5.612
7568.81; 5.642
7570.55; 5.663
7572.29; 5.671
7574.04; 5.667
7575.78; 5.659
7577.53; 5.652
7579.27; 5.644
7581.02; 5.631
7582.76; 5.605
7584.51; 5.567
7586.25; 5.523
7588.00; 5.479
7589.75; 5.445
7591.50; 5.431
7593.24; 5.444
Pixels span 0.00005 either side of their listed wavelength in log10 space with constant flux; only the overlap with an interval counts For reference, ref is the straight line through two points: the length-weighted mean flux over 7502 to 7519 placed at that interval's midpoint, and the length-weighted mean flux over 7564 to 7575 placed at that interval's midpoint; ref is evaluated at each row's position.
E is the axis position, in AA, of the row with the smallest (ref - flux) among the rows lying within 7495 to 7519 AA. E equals 7501.14 AA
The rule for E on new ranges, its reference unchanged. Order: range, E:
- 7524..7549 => 7540.97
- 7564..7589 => 7572.29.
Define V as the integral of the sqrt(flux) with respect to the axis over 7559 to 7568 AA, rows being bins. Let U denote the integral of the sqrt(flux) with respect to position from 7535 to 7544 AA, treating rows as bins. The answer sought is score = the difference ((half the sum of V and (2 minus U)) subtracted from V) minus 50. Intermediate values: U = 21.4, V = 21.2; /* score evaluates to -29.7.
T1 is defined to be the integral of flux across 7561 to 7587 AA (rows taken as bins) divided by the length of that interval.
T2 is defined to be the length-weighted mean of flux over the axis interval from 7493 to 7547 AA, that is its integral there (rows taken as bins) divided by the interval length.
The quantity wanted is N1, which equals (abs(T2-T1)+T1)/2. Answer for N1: 2.860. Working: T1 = 5.62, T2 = 5.51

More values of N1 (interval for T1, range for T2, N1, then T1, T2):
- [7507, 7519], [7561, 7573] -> 2.805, 5.42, 5.61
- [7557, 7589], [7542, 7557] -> 2.800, 5.59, 5.59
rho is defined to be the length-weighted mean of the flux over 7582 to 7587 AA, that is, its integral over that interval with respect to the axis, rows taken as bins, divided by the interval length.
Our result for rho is 5.57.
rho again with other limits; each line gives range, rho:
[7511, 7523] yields 5.46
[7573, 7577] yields 5.65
